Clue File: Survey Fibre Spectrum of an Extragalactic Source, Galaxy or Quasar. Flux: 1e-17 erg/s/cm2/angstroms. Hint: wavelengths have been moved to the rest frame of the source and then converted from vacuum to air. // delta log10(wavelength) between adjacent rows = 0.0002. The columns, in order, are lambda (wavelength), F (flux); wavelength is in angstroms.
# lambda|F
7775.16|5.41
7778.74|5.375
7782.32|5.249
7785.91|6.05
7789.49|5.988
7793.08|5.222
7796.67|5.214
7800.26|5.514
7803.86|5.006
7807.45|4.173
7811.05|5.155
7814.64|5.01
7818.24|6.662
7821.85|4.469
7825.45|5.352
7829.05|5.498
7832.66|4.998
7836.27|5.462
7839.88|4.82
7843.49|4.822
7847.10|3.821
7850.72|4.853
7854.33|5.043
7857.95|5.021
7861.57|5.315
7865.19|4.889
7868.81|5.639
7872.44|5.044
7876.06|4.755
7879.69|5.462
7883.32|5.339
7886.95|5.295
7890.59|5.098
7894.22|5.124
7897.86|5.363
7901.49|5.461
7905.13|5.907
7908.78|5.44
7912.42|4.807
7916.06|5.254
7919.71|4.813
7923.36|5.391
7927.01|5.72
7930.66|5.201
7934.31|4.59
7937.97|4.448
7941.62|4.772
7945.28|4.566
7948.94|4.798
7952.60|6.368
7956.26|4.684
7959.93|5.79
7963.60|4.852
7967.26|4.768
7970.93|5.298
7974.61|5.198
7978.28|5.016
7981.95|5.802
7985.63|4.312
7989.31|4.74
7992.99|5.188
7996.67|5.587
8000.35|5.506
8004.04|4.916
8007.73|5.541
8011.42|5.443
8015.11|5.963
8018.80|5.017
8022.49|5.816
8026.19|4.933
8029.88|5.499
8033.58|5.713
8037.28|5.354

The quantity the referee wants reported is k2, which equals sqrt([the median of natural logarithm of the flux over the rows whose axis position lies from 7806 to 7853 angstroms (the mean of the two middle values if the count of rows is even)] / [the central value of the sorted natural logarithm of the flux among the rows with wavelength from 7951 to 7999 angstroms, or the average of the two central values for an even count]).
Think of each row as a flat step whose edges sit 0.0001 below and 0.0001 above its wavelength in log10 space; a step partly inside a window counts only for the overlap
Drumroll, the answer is 0.99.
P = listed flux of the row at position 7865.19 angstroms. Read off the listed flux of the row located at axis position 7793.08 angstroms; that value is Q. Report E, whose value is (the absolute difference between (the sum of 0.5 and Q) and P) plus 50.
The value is 50.8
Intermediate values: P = 4.889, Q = 5.222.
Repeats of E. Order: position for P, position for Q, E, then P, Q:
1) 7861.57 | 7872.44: 50.2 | 5.315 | 5.044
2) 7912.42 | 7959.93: 51.5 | 4.807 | 5.79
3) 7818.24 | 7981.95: 50.4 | 6.662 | 5.802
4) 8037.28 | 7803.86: 50.2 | 5.354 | 5.006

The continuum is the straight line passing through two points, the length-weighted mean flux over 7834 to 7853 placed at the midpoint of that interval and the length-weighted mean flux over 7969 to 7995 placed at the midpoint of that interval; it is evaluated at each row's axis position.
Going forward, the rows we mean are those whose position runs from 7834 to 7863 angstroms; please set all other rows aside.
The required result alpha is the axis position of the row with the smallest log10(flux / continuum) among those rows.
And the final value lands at 7847.10 angstroms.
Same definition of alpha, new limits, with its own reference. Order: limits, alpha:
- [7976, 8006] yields 7985.63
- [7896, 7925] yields 7919.71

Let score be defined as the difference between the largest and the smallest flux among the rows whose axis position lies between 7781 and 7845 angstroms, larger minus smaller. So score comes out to 2.5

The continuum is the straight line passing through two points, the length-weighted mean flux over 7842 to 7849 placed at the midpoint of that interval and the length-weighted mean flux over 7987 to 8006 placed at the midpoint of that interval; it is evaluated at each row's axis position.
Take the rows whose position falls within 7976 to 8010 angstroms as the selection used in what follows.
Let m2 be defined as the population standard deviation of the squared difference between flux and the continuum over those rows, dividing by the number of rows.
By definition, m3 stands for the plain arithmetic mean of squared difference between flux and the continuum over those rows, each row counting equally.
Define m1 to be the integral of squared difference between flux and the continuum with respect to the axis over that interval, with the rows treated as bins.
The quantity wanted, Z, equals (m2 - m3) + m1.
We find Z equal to 7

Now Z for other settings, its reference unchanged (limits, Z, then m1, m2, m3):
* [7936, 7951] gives 1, 1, 0.06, 0.06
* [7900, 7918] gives 11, 11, 0.53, 0.64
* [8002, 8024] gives 4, 4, 0.15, 0.17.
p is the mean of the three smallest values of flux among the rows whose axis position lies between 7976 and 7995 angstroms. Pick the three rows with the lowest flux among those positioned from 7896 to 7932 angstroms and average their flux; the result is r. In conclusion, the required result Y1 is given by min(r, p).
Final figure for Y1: 4.69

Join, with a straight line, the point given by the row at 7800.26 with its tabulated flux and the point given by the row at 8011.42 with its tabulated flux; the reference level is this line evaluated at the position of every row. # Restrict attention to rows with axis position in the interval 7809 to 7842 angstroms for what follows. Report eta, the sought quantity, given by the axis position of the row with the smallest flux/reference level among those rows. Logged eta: 7821.85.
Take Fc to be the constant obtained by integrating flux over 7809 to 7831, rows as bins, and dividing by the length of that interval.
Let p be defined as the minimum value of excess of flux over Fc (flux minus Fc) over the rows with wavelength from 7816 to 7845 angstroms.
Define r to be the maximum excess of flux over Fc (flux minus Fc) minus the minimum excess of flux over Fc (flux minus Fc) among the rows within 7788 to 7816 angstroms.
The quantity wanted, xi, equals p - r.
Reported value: -2.69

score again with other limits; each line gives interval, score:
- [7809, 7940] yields 2.8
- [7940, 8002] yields 2.1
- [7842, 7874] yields 1.8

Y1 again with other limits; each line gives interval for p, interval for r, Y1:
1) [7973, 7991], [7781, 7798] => 4.69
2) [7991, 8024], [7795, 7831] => 4.55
